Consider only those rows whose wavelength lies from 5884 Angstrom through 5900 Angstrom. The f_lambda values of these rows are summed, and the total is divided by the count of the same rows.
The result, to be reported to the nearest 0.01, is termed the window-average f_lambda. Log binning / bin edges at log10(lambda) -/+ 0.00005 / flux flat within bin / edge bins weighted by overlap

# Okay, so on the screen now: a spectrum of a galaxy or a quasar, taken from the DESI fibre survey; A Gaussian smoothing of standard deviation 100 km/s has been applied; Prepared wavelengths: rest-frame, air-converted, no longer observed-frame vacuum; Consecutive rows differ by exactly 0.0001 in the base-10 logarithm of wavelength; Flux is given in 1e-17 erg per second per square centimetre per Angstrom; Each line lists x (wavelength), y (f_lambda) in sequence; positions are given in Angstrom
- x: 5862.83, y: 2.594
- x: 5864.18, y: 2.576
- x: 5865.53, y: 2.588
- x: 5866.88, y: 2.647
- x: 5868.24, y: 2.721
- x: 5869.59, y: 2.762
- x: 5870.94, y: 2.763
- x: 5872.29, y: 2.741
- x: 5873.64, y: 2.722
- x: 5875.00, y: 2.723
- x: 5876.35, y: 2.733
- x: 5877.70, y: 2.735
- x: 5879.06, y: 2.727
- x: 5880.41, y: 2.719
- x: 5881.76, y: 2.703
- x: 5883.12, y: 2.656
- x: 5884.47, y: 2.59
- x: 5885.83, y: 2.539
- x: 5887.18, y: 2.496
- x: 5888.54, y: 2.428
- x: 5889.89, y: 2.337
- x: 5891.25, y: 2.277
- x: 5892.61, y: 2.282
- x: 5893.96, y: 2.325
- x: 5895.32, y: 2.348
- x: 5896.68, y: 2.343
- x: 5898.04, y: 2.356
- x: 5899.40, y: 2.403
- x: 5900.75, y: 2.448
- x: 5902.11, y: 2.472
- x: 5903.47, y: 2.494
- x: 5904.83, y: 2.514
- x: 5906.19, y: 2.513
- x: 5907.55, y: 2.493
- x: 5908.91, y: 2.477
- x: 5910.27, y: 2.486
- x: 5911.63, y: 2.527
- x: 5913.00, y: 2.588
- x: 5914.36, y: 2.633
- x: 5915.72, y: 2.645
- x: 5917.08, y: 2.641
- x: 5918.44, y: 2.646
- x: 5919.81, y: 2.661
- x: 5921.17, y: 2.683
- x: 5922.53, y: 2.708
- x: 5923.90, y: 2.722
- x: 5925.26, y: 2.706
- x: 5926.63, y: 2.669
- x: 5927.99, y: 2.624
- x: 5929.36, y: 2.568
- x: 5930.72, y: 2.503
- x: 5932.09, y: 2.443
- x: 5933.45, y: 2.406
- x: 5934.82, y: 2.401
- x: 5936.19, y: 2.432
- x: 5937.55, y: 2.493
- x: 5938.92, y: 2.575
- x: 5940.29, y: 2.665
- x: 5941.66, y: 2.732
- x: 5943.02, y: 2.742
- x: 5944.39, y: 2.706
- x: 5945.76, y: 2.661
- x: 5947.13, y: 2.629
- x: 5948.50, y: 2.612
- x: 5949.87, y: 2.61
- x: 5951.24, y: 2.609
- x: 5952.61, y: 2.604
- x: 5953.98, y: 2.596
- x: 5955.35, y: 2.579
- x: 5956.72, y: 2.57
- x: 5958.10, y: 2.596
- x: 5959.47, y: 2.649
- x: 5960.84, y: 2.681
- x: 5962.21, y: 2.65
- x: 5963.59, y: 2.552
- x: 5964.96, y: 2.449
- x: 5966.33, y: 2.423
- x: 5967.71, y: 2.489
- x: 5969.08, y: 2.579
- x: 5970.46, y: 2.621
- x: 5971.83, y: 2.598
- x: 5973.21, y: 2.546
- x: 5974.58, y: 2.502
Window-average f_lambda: 2.39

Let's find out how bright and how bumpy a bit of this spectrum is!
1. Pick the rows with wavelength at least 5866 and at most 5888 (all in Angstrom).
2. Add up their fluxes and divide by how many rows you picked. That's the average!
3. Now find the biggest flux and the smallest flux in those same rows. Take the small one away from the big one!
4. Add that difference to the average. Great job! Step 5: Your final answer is 2.95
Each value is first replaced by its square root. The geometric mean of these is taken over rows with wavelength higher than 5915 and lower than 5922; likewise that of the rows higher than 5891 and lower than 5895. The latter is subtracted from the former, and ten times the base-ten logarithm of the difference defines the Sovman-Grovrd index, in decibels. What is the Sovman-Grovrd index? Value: -9.4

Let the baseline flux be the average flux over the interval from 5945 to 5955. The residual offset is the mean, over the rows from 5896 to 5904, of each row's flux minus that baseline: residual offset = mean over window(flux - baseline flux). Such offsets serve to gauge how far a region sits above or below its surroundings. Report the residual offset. -0.20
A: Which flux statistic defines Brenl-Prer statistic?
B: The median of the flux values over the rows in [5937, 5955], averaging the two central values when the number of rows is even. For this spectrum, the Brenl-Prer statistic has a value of 2.61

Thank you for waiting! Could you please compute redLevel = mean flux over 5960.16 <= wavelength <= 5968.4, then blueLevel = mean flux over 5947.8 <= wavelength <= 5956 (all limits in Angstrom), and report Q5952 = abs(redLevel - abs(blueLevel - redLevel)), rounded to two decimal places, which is 2.48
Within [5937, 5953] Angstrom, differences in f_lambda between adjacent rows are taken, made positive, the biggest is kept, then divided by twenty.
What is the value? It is 0.0045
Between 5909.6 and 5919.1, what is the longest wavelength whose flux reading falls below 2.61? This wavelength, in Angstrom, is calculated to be 5913.00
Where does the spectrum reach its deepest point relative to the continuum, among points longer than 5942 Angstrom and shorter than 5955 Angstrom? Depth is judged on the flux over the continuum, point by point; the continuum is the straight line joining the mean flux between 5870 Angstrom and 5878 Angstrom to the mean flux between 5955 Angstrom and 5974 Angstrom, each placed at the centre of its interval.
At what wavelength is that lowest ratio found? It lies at 5953.98 Angstrom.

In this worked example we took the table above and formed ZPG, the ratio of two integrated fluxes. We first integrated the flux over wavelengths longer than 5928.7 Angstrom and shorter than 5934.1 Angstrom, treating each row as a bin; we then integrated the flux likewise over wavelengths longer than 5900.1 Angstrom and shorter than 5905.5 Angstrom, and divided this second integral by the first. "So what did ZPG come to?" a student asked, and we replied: 1.00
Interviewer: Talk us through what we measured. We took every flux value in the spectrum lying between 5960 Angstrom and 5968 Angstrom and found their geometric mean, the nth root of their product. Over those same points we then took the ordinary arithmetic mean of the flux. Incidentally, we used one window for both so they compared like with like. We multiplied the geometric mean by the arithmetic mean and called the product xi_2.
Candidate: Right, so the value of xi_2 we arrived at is 6.5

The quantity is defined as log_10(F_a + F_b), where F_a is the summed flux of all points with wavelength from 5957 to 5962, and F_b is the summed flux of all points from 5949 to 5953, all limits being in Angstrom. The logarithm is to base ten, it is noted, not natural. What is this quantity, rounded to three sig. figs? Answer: 1.20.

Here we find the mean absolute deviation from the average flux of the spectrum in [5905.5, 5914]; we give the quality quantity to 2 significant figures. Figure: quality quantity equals 0.029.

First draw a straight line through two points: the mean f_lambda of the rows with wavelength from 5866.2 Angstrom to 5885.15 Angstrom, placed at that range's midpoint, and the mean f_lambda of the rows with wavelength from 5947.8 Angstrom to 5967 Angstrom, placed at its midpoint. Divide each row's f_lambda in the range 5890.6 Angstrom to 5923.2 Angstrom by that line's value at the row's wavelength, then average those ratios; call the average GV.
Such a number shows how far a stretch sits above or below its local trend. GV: 0.94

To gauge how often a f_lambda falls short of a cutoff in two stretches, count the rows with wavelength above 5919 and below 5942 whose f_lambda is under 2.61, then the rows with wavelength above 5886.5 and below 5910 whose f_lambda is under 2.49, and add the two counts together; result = 20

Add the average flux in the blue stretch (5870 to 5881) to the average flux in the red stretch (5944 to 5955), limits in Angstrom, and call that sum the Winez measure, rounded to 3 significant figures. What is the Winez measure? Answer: 5.36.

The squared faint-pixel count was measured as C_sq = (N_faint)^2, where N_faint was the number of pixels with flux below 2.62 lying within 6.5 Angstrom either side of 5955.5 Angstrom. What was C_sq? 49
